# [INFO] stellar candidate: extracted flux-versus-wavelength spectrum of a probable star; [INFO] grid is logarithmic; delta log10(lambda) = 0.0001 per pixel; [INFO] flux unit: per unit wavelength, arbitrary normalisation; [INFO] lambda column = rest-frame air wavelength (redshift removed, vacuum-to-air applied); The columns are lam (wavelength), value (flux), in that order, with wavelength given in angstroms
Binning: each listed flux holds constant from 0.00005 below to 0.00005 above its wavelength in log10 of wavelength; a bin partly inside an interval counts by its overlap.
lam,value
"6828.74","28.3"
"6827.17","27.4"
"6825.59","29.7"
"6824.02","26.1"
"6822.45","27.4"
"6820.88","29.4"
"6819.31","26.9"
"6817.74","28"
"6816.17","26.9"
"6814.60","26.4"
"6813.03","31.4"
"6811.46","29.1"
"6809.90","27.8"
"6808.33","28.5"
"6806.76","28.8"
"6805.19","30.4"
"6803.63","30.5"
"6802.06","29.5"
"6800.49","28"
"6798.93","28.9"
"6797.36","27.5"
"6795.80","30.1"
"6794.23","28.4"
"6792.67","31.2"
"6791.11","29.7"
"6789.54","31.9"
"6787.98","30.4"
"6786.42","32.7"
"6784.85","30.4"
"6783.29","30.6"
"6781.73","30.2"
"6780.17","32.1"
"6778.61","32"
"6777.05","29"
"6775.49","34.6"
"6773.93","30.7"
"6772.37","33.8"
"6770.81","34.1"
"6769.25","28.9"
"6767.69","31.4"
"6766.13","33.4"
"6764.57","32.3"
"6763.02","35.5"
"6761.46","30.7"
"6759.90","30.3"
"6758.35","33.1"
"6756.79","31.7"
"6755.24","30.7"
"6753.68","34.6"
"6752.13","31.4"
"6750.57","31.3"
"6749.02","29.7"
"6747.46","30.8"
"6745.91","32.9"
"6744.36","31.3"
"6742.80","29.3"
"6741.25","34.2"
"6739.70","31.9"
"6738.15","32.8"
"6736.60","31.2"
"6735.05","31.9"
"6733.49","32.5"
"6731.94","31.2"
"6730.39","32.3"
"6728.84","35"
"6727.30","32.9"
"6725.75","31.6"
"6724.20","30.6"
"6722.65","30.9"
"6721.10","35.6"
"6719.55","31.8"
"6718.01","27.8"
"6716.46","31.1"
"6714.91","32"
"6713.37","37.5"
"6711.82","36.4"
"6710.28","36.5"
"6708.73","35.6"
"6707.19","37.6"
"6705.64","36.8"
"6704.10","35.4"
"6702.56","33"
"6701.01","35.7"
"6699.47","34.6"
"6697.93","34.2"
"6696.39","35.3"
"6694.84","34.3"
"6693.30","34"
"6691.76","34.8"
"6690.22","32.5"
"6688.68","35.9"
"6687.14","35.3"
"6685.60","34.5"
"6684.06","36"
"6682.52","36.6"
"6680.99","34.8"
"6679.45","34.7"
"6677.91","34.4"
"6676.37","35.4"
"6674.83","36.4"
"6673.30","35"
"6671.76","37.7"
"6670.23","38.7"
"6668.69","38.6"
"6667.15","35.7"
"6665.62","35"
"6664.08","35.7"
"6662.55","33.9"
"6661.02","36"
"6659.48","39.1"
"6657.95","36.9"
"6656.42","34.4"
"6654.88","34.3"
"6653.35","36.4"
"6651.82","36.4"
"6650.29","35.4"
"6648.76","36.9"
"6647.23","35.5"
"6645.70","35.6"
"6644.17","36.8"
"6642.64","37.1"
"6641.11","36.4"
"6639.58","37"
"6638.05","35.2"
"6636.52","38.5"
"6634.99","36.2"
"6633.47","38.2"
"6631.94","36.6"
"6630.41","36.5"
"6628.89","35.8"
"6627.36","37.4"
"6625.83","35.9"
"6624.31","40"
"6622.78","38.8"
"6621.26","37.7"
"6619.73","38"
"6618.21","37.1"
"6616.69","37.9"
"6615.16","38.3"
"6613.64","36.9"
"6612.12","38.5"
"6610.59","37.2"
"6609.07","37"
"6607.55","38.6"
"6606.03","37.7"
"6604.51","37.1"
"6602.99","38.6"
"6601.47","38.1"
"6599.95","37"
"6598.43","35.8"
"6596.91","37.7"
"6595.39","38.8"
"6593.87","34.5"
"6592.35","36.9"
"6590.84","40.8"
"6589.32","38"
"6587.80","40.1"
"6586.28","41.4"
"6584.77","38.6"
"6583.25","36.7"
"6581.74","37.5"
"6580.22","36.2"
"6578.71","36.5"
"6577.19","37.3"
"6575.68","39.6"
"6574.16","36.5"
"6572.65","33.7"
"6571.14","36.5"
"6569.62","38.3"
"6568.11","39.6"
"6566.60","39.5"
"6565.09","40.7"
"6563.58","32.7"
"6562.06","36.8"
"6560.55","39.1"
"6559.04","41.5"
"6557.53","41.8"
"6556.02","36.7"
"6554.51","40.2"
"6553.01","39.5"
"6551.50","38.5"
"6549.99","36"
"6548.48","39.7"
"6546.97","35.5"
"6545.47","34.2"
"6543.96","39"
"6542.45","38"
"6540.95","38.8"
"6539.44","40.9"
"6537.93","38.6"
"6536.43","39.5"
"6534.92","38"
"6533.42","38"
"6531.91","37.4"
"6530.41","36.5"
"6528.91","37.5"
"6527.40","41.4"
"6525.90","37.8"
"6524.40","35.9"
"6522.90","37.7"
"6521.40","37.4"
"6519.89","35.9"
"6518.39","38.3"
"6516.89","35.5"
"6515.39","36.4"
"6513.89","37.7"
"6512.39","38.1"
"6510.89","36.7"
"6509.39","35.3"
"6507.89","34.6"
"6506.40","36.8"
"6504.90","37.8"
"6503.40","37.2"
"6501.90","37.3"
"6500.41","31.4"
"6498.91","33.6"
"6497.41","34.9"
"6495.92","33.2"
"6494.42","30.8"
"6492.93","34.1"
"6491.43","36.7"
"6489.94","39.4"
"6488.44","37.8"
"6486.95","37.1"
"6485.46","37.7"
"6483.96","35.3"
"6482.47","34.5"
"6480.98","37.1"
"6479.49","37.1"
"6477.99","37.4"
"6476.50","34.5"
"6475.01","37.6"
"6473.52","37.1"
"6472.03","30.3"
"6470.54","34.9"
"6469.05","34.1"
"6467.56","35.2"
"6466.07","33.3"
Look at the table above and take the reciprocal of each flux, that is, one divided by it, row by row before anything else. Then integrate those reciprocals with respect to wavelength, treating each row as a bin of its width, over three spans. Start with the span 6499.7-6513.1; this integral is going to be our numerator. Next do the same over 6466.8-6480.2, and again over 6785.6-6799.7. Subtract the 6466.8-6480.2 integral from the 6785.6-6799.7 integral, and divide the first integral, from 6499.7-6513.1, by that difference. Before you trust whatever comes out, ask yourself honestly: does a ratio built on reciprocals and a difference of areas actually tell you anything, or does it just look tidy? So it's 4.2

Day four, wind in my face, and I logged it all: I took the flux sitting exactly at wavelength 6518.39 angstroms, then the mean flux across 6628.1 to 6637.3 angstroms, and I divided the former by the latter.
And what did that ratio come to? 1.04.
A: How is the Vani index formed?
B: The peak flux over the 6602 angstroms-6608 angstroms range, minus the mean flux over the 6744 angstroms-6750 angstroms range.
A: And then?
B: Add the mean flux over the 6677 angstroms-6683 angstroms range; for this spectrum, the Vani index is 42.5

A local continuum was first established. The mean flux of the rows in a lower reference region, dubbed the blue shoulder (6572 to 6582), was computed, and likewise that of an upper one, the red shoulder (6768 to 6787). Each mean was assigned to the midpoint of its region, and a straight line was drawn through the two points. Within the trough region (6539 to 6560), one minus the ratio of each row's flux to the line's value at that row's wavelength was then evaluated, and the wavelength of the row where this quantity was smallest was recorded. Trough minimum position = 6557.53 angstroms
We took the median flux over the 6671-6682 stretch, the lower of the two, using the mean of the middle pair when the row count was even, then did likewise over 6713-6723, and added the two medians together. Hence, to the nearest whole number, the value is 67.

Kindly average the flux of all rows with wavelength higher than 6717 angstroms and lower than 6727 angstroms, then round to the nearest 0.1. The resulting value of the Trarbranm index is 31.4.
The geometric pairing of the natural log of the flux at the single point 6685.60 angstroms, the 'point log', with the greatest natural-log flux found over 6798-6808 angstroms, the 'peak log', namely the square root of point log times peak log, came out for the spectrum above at 3.48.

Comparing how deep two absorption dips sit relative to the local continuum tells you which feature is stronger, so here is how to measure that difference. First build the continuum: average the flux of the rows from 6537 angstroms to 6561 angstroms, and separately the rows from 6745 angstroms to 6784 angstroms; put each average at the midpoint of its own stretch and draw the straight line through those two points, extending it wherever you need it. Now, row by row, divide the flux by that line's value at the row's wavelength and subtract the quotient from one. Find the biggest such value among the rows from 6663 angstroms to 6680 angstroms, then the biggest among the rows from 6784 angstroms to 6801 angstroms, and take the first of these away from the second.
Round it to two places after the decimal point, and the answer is 0.10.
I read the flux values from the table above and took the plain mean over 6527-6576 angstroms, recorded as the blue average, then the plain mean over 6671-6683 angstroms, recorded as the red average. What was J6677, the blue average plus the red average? 74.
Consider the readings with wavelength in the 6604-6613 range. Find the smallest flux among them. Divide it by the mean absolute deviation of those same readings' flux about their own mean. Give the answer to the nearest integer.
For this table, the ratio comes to 63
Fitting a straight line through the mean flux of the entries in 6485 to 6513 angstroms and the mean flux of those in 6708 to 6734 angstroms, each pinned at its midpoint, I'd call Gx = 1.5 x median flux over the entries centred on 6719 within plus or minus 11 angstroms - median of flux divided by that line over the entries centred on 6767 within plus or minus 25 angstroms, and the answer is 48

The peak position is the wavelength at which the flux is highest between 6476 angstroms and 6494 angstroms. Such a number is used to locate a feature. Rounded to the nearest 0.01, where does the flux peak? 6489.94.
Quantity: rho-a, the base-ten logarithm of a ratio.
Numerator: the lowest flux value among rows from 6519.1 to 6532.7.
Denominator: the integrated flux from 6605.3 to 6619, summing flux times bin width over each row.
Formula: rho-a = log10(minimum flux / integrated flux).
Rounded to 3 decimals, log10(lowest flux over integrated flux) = -1.158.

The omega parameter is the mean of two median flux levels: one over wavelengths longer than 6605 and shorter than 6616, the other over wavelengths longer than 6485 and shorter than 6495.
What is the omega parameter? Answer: 37.4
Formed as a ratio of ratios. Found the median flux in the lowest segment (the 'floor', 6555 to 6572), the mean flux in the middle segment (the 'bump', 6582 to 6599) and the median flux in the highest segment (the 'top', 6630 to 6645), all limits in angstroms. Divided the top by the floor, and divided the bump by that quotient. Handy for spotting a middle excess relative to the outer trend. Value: 40.6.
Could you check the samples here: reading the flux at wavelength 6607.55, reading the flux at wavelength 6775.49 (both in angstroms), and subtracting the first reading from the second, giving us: -4.0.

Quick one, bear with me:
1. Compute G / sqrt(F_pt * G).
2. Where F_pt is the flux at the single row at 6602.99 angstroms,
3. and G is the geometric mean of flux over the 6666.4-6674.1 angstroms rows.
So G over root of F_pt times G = 0.98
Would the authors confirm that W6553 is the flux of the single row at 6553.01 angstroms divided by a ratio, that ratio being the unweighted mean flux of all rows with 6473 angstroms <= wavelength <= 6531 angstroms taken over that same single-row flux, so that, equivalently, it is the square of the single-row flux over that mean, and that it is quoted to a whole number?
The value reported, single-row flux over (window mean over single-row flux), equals 43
